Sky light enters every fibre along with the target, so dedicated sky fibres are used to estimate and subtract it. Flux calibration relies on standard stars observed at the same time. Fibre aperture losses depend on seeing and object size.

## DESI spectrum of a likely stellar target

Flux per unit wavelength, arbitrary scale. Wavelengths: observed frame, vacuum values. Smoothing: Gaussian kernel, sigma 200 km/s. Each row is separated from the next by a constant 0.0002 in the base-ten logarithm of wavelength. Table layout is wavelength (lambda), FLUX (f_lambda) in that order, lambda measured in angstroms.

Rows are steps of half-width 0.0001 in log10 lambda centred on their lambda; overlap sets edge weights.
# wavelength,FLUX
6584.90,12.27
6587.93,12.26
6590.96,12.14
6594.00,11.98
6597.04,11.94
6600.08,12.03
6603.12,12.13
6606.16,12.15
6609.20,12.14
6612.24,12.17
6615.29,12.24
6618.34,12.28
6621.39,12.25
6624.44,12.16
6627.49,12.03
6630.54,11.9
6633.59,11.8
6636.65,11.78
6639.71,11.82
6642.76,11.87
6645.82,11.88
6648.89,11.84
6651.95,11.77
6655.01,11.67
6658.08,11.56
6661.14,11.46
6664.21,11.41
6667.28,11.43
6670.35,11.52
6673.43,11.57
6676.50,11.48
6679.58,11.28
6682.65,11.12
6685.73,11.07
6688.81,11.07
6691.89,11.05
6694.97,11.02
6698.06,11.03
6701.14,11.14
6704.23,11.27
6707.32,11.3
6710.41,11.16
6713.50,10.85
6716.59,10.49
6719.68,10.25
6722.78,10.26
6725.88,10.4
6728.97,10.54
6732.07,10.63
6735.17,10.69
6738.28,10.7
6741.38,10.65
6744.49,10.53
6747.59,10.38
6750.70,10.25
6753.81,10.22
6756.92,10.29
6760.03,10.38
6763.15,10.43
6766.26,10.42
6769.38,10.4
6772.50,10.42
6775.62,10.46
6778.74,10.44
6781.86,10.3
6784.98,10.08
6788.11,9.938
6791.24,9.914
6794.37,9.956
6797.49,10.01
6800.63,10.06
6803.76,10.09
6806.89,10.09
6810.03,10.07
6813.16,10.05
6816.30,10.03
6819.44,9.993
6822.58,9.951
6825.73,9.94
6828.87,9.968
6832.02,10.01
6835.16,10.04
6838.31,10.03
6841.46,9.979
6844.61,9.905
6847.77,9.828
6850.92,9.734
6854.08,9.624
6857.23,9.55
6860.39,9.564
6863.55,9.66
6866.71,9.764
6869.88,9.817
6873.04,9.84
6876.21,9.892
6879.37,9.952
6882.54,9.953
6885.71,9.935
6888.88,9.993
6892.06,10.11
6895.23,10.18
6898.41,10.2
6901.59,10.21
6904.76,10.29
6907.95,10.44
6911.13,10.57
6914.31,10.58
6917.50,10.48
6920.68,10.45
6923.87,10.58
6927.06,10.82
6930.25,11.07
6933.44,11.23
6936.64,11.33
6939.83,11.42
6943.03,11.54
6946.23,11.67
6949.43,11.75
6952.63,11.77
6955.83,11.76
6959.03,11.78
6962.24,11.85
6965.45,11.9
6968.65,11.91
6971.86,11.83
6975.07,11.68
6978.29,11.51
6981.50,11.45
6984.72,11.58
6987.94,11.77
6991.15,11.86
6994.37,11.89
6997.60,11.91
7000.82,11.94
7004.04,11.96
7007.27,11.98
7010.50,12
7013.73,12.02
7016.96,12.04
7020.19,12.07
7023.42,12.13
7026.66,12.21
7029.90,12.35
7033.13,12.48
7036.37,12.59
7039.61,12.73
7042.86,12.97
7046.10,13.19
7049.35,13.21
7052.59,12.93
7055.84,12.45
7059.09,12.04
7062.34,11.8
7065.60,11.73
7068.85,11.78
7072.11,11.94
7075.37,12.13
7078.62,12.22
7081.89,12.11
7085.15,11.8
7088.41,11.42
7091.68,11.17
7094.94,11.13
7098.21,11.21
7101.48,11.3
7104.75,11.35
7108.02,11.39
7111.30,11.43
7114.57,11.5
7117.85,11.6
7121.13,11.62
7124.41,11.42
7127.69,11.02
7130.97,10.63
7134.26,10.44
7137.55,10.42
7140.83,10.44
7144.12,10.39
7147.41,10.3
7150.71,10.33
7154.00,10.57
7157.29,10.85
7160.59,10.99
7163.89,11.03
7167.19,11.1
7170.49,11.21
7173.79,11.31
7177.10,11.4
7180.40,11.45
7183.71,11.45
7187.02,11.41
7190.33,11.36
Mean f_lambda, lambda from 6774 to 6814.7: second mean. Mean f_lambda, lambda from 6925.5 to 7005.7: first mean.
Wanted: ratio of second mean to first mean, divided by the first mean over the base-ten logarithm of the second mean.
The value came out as 0.075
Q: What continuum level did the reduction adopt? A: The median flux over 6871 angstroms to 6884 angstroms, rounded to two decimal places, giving 9.92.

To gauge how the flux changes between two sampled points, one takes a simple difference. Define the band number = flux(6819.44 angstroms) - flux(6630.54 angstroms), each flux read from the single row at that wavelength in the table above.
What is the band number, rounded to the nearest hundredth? -1.91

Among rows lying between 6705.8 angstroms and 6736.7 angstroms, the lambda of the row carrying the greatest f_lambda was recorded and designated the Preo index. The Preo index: 6707.32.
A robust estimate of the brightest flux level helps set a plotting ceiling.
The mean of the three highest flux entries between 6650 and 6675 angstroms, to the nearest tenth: 11.7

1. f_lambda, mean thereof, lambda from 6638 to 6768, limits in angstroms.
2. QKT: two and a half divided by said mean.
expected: 0.227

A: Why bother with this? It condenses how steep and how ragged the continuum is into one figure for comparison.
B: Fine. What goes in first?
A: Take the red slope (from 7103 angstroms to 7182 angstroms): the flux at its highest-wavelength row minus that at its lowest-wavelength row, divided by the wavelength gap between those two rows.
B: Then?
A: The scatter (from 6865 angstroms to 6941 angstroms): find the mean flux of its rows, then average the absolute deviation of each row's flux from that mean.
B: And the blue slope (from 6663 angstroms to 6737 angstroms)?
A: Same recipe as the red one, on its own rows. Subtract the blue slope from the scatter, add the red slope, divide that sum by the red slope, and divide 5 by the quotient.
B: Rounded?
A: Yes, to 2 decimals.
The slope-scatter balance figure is 0.02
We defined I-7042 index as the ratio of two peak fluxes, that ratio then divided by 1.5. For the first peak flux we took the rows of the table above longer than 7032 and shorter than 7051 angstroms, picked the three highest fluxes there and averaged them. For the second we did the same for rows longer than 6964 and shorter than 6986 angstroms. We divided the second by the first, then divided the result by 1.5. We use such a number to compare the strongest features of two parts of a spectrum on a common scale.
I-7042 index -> 0.604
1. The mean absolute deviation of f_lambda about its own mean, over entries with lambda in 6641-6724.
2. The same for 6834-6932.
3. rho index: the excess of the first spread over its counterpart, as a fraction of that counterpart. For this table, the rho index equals 0.10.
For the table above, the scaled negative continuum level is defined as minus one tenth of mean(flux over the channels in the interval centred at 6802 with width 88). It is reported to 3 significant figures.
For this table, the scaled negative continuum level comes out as -1.01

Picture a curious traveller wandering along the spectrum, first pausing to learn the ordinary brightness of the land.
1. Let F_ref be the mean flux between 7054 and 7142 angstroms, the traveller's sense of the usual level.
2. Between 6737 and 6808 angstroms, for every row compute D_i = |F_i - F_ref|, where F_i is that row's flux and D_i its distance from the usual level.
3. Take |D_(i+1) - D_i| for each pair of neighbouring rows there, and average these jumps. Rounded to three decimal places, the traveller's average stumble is 0.068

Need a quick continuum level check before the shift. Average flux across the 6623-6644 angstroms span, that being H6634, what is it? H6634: 11.9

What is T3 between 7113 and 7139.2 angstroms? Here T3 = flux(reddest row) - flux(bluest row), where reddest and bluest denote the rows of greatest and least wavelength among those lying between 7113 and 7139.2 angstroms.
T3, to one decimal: -1.1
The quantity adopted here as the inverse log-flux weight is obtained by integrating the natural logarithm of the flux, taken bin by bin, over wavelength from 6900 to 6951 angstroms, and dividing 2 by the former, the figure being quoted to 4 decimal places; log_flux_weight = 0.0164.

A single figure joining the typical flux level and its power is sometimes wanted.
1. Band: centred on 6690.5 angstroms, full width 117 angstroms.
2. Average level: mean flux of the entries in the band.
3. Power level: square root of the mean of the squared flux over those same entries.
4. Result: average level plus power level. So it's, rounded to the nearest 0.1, 22.3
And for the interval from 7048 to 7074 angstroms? 24.5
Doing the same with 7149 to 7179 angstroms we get 22.0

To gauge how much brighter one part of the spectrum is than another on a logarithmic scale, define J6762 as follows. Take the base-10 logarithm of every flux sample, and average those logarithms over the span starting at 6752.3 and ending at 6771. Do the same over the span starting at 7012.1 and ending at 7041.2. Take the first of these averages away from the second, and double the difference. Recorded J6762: 0.15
